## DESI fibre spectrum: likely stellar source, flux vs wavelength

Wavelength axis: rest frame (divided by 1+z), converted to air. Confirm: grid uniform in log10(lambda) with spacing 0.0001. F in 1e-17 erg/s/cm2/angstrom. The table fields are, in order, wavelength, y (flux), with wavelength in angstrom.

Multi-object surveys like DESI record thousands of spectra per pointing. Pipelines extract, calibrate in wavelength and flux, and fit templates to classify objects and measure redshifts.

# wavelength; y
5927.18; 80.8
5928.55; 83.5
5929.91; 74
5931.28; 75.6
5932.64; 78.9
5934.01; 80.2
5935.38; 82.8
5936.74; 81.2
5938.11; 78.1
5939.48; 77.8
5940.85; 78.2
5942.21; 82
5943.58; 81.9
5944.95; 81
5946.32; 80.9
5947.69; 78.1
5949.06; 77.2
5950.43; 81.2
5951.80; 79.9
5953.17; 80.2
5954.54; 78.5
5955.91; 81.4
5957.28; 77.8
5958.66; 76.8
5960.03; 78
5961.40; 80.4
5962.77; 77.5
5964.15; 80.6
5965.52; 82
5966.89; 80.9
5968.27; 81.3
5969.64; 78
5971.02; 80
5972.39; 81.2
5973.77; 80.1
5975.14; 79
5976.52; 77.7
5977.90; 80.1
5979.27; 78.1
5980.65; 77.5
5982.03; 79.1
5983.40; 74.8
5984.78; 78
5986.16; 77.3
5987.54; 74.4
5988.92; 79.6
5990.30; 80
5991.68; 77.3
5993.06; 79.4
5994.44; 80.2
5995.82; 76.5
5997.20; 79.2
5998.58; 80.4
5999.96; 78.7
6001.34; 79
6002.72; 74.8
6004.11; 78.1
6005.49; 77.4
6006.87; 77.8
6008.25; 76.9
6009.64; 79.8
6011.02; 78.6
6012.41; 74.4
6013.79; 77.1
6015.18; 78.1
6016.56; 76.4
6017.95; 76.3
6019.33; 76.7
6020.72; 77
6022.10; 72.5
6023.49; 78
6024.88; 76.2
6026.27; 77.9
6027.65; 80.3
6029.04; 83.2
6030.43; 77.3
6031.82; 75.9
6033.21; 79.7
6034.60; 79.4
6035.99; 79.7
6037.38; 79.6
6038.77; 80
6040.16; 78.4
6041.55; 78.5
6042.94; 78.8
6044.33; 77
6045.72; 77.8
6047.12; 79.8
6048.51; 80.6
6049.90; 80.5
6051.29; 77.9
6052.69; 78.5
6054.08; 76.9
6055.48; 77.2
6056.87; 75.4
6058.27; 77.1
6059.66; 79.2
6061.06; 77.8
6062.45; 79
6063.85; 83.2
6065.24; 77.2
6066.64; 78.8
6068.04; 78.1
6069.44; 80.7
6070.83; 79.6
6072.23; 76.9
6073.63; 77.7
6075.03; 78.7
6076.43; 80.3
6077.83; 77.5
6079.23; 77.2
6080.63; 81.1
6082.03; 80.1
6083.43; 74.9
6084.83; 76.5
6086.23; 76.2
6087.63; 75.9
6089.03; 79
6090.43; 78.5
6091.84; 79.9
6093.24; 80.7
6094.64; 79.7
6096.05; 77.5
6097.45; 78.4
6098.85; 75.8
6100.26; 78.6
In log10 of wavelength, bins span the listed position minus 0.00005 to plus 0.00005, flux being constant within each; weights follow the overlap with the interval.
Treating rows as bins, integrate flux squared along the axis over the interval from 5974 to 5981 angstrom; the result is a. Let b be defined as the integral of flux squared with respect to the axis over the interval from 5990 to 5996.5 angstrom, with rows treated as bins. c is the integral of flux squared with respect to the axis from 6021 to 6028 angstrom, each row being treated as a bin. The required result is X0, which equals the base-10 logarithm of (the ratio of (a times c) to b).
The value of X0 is 4.65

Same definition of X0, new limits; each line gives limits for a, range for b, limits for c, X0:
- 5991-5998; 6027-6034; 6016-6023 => 4.60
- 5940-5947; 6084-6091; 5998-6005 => 4.67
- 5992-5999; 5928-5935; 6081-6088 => 4.62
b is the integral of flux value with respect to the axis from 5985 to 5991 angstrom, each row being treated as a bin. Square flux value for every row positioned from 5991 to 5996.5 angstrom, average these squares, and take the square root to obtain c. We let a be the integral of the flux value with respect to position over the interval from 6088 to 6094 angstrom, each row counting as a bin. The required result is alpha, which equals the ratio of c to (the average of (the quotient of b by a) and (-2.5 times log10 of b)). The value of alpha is -27.5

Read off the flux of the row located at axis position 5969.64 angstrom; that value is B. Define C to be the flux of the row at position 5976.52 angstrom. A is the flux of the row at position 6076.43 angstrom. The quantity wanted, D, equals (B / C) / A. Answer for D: 0.0125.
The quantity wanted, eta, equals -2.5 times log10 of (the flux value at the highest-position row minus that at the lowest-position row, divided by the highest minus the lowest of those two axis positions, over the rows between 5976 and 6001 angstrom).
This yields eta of 3.4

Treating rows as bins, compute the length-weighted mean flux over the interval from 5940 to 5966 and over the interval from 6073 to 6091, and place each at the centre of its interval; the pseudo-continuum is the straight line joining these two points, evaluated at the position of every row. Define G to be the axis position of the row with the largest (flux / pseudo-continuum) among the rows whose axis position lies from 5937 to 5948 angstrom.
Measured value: 5942.21 angstrom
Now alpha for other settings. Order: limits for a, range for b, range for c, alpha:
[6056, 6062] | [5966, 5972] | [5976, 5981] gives -27.6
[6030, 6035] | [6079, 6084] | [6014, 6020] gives -28.1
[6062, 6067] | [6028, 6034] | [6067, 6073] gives -28.7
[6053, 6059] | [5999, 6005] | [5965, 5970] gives -28.5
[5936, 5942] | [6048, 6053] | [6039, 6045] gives -27.6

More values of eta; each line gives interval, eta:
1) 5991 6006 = 5.4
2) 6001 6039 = 3.9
